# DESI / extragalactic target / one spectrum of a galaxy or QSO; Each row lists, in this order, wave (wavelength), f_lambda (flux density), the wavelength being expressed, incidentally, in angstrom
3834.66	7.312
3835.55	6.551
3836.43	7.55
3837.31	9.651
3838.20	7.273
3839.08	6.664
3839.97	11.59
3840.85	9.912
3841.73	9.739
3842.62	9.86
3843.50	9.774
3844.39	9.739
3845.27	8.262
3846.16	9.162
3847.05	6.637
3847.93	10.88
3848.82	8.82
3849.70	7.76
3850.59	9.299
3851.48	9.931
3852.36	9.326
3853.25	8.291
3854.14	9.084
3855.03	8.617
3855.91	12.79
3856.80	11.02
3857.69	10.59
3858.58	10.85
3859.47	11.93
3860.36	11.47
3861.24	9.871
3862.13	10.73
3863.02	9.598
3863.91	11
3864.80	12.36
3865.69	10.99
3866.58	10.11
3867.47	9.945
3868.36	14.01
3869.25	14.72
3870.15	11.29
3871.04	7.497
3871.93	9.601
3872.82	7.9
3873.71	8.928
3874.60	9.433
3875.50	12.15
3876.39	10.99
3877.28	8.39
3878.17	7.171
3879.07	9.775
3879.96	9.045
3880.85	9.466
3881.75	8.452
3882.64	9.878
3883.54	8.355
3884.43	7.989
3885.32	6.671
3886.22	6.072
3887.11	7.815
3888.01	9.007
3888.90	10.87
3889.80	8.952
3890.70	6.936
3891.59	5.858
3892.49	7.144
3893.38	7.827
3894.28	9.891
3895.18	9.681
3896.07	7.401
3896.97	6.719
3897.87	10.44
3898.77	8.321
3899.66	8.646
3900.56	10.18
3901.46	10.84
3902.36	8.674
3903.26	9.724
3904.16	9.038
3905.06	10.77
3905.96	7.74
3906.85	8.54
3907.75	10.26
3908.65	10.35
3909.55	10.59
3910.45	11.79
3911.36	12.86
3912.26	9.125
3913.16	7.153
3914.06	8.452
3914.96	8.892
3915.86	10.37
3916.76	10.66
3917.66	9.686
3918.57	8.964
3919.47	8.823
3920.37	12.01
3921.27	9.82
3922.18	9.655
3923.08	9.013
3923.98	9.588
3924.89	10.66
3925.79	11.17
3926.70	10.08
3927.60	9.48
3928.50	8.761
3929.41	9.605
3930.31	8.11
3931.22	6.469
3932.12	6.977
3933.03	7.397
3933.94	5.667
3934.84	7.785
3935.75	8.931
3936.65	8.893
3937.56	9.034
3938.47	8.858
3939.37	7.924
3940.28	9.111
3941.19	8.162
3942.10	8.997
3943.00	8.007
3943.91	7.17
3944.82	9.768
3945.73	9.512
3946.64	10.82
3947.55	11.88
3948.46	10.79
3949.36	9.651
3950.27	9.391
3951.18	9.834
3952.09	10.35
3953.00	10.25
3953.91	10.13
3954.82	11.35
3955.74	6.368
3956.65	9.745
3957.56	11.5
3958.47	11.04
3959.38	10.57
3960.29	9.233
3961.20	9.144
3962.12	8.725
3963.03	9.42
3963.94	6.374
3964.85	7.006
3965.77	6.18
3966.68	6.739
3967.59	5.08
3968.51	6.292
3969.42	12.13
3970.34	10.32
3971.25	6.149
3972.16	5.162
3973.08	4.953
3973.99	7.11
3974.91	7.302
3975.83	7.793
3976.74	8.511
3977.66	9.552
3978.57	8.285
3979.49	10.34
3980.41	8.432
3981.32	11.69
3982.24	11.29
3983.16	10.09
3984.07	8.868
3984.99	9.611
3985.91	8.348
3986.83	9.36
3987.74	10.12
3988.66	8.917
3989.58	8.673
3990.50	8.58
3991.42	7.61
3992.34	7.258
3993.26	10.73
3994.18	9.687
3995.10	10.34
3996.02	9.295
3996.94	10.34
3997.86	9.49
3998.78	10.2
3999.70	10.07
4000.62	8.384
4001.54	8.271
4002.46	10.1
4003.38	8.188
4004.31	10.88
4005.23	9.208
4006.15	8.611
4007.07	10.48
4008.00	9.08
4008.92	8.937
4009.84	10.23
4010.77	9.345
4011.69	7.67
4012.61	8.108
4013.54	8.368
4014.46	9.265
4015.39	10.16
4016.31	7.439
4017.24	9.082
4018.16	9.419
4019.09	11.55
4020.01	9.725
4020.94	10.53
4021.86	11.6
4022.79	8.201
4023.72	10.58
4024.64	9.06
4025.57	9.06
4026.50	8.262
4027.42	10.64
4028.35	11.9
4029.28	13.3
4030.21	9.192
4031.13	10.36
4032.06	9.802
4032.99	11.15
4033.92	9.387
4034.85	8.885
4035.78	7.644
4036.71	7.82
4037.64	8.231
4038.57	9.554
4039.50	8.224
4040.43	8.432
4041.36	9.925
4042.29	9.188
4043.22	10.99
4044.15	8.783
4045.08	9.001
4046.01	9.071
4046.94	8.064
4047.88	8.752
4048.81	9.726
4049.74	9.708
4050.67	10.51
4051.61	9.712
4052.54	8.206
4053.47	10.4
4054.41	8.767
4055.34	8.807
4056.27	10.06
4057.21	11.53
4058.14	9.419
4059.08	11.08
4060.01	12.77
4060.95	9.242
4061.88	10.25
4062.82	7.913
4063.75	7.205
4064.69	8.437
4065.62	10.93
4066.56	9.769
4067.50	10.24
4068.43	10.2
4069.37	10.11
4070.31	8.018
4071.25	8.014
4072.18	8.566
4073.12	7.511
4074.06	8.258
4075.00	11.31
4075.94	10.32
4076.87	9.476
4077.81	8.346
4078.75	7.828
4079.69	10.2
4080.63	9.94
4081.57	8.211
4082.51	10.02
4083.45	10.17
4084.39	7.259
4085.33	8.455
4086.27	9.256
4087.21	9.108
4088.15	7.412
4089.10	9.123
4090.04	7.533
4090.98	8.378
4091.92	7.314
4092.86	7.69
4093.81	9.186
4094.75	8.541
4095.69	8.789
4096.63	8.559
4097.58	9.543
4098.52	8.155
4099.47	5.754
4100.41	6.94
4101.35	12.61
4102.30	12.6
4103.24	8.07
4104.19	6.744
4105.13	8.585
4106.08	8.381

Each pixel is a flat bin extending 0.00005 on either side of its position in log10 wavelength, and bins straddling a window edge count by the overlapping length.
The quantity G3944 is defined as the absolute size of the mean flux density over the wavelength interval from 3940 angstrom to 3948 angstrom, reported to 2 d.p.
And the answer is 9.27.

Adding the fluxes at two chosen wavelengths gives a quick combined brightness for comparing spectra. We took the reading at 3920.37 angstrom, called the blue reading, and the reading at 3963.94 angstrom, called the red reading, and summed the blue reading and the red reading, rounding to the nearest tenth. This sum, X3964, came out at 18.4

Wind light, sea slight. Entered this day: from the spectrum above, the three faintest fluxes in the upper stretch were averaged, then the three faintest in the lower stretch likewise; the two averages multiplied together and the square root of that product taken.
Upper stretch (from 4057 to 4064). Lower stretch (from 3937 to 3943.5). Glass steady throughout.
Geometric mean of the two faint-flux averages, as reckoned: 8.08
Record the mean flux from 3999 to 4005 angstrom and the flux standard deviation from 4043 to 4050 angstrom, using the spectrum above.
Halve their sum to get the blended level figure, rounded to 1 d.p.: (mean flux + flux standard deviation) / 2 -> 5.1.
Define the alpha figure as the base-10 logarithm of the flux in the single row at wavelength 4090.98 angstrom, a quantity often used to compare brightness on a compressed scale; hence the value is 0.92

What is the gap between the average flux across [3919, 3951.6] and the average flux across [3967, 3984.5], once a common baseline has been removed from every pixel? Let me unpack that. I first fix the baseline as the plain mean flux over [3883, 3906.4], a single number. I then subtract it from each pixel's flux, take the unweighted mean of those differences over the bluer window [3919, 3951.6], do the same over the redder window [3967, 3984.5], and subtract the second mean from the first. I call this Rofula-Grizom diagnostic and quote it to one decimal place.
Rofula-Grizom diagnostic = 0.7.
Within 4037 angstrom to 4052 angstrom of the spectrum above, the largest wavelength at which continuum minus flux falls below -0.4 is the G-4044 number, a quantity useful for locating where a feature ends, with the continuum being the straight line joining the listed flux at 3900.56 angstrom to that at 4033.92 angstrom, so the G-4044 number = 4051.61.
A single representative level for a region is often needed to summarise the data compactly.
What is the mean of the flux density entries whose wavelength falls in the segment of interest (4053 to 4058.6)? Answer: 9.8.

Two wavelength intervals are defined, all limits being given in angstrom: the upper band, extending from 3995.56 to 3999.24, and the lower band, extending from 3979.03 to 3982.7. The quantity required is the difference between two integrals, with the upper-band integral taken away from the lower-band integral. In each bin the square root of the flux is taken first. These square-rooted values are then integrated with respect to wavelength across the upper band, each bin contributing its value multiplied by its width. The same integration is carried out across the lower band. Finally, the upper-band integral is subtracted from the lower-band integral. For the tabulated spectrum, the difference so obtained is 0.3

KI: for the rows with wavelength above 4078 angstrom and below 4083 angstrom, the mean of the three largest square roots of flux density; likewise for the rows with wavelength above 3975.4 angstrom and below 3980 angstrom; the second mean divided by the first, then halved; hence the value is 0.485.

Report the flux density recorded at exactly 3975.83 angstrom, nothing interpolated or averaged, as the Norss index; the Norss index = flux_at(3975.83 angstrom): 7.793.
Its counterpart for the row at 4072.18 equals 8.566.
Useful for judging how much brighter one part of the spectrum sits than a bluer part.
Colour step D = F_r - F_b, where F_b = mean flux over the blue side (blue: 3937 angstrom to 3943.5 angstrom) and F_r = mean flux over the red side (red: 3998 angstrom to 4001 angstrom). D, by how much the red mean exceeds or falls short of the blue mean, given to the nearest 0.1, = 1.0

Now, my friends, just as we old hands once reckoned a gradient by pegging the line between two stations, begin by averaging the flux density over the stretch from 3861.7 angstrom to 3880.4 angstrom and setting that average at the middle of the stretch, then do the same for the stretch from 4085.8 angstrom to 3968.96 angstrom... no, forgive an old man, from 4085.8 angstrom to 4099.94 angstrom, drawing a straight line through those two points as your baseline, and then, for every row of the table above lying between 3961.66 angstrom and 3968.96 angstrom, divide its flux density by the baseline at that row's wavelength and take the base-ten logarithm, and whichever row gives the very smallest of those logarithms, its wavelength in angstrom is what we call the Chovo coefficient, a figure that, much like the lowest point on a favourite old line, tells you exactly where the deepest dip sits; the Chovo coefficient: 3967.59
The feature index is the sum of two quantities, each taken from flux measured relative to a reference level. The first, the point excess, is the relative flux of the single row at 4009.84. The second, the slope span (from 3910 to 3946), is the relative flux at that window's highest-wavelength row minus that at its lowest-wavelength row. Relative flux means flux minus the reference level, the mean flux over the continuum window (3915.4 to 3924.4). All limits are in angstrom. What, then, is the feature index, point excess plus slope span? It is -1.9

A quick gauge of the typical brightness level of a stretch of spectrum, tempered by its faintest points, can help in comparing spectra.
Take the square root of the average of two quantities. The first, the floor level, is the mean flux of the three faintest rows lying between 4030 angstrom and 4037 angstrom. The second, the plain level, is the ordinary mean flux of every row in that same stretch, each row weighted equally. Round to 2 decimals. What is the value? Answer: 2.95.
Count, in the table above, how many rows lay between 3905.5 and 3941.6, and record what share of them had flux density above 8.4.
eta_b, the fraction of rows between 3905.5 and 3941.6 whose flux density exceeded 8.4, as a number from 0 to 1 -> 0.75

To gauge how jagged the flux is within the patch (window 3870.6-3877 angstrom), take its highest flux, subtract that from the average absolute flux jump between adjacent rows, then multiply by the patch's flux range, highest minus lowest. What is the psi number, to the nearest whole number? -49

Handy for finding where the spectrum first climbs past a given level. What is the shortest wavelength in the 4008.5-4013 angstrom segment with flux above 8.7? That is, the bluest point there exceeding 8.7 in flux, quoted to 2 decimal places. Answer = 4008.92 angstrom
